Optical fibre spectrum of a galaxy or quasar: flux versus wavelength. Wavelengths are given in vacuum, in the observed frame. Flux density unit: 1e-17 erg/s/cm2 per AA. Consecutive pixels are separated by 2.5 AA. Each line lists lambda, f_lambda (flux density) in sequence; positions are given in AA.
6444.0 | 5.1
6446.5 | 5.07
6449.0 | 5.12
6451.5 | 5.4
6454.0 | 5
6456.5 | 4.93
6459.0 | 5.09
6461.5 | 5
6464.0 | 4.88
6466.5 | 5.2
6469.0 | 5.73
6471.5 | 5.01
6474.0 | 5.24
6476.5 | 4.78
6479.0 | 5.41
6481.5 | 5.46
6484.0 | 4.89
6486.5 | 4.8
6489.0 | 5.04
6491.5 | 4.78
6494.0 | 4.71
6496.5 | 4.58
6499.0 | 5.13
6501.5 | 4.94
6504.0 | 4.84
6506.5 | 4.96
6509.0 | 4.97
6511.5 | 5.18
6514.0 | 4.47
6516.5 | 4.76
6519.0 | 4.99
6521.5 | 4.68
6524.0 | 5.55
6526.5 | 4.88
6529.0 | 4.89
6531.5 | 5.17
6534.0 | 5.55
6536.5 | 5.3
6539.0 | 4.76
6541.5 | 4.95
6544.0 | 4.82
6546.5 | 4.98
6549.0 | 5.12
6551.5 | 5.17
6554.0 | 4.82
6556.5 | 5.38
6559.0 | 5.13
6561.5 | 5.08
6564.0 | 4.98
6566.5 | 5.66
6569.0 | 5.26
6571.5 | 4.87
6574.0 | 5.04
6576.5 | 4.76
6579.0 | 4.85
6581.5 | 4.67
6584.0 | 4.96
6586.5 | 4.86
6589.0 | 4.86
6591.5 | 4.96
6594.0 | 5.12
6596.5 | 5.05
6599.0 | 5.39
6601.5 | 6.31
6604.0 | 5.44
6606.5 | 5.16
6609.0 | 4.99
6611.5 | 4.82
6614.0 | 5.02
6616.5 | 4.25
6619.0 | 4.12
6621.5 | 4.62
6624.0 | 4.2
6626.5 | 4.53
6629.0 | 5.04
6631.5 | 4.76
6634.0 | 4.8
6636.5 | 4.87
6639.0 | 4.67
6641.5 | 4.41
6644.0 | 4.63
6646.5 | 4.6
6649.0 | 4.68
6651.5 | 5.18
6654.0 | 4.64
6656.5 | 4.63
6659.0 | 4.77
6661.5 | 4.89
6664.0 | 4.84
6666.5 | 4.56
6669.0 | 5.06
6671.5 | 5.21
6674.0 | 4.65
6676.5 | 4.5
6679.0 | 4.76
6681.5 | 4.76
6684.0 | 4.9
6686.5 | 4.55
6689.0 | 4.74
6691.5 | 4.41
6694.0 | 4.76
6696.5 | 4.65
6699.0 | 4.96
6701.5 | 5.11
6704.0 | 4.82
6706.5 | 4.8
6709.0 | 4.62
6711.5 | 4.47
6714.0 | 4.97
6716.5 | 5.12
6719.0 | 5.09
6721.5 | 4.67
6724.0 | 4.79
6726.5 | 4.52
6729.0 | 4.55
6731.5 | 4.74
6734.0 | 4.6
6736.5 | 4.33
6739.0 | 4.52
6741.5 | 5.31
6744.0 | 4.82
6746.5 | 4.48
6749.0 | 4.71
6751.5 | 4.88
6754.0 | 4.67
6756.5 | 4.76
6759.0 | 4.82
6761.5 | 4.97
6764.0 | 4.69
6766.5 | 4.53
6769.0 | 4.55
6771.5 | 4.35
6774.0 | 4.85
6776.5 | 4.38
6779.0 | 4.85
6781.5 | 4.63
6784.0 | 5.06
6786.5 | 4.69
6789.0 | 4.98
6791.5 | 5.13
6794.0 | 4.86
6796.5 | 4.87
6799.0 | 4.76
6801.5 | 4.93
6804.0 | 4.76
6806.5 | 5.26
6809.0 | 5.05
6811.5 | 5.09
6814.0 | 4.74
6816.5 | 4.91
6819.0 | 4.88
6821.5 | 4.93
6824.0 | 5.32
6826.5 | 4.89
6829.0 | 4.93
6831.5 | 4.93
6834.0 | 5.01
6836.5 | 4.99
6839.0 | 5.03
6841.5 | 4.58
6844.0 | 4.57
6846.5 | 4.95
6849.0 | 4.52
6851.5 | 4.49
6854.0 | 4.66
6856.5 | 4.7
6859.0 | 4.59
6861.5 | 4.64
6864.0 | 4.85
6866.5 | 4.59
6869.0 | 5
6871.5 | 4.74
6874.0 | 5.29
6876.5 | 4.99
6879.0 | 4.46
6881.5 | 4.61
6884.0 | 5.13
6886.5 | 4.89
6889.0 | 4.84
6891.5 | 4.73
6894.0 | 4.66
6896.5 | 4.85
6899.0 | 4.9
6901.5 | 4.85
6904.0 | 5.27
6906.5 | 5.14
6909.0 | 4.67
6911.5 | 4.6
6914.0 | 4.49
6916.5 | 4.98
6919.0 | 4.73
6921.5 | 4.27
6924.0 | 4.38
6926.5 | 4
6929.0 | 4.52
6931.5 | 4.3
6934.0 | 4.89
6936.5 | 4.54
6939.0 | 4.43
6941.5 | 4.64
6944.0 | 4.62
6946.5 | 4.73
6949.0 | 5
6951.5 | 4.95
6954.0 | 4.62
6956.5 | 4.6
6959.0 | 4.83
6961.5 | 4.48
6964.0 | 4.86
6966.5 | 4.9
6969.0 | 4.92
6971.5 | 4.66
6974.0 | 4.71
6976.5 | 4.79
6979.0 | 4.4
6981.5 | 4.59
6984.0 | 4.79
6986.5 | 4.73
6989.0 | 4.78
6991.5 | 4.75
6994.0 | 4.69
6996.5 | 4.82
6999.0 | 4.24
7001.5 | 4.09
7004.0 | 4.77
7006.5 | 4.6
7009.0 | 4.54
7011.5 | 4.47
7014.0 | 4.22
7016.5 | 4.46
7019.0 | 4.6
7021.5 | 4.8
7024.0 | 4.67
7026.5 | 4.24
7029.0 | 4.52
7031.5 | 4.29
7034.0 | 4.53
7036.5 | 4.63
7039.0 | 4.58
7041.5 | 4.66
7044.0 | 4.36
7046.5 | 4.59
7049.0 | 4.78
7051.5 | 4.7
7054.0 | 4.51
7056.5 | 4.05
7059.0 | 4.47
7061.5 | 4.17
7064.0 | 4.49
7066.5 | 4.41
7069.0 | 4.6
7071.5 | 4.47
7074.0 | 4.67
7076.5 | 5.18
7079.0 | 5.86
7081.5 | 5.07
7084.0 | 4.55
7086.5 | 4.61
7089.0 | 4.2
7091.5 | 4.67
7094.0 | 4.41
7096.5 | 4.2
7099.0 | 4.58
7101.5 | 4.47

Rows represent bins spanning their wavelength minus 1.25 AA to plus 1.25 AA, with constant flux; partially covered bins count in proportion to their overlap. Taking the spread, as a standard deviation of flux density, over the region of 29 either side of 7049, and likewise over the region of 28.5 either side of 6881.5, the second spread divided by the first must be 1.0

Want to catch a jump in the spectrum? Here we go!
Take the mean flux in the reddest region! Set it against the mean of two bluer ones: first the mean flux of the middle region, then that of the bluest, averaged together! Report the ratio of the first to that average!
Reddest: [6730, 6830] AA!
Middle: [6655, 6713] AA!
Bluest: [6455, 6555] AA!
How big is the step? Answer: 0.985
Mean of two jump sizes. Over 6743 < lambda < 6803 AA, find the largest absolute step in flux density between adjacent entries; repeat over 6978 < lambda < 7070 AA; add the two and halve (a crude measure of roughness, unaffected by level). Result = 0.590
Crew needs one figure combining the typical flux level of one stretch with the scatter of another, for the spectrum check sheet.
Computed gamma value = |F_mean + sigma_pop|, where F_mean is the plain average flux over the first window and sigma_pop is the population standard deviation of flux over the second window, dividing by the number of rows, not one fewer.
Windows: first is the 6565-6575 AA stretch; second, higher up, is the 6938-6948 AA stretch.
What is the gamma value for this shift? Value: 5.32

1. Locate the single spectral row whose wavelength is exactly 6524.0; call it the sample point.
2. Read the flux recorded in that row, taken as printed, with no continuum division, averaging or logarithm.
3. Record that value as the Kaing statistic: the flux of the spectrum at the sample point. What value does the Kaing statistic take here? 5.55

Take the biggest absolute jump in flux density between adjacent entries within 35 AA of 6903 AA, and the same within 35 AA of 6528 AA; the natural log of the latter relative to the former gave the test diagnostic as 0.39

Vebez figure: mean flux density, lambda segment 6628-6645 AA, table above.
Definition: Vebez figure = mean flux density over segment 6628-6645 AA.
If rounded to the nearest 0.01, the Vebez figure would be 4.74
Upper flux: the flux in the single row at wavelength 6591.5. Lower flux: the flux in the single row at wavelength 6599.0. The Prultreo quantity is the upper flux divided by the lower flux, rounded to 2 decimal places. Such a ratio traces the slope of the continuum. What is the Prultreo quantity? 0.92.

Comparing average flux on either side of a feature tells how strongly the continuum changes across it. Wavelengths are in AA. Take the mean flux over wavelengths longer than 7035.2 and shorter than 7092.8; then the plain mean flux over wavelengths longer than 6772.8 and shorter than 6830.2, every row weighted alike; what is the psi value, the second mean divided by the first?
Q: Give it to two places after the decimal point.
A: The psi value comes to 1.06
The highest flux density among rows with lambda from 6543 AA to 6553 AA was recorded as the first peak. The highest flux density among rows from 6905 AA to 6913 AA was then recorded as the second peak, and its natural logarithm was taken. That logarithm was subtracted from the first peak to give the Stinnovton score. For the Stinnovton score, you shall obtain 3.53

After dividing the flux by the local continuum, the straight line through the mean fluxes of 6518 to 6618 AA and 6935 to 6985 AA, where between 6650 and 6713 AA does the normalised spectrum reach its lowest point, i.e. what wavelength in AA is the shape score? 6691.5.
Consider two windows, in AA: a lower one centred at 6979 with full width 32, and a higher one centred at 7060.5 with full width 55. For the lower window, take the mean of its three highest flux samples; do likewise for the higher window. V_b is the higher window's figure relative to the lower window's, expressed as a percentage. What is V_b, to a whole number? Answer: 110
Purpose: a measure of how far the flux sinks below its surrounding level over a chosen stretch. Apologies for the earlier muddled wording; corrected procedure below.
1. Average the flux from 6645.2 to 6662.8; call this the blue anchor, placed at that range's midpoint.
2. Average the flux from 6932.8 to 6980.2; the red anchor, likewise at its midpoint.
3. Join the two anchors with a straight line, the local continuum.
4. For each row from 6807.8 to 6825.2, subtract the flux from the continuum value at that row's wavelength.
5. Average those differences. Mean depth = -0.25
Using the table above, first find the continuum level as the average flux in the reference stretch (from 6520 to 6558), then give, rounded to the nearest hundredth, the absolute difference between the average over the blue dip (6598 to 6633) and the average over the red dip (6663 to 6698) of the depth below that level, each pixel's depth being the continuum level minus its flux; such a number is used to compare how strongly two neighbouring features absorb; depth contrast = 0.16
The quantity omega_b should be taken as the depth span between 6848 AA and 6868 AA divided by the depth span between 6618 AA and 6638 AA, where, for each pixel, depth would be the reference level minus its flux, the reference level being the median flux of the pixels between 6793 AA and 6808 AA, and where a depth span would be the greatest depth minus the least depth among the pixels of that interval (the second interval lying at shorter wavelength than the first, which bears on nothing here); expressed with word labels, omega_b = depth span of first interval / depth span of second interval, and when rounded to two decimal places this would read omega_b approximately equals 0.39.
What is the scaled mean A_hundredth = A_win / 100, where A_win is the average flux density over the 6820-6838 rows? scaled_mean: 0.0500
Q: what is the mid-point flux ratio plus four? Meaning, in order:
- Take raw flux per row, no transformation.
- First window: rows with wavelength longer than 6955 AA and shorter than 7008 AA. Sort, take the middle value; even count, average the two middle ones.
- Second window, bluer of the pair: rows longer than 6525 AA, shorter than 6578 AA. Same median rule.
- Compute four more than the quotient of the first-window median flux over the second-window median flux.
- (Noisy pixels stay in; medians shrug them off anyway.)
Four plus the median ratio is 4.94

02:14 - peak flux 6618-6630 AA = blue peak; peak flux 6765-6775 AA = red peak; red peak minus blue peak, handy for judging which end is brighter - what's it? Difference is -0.19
